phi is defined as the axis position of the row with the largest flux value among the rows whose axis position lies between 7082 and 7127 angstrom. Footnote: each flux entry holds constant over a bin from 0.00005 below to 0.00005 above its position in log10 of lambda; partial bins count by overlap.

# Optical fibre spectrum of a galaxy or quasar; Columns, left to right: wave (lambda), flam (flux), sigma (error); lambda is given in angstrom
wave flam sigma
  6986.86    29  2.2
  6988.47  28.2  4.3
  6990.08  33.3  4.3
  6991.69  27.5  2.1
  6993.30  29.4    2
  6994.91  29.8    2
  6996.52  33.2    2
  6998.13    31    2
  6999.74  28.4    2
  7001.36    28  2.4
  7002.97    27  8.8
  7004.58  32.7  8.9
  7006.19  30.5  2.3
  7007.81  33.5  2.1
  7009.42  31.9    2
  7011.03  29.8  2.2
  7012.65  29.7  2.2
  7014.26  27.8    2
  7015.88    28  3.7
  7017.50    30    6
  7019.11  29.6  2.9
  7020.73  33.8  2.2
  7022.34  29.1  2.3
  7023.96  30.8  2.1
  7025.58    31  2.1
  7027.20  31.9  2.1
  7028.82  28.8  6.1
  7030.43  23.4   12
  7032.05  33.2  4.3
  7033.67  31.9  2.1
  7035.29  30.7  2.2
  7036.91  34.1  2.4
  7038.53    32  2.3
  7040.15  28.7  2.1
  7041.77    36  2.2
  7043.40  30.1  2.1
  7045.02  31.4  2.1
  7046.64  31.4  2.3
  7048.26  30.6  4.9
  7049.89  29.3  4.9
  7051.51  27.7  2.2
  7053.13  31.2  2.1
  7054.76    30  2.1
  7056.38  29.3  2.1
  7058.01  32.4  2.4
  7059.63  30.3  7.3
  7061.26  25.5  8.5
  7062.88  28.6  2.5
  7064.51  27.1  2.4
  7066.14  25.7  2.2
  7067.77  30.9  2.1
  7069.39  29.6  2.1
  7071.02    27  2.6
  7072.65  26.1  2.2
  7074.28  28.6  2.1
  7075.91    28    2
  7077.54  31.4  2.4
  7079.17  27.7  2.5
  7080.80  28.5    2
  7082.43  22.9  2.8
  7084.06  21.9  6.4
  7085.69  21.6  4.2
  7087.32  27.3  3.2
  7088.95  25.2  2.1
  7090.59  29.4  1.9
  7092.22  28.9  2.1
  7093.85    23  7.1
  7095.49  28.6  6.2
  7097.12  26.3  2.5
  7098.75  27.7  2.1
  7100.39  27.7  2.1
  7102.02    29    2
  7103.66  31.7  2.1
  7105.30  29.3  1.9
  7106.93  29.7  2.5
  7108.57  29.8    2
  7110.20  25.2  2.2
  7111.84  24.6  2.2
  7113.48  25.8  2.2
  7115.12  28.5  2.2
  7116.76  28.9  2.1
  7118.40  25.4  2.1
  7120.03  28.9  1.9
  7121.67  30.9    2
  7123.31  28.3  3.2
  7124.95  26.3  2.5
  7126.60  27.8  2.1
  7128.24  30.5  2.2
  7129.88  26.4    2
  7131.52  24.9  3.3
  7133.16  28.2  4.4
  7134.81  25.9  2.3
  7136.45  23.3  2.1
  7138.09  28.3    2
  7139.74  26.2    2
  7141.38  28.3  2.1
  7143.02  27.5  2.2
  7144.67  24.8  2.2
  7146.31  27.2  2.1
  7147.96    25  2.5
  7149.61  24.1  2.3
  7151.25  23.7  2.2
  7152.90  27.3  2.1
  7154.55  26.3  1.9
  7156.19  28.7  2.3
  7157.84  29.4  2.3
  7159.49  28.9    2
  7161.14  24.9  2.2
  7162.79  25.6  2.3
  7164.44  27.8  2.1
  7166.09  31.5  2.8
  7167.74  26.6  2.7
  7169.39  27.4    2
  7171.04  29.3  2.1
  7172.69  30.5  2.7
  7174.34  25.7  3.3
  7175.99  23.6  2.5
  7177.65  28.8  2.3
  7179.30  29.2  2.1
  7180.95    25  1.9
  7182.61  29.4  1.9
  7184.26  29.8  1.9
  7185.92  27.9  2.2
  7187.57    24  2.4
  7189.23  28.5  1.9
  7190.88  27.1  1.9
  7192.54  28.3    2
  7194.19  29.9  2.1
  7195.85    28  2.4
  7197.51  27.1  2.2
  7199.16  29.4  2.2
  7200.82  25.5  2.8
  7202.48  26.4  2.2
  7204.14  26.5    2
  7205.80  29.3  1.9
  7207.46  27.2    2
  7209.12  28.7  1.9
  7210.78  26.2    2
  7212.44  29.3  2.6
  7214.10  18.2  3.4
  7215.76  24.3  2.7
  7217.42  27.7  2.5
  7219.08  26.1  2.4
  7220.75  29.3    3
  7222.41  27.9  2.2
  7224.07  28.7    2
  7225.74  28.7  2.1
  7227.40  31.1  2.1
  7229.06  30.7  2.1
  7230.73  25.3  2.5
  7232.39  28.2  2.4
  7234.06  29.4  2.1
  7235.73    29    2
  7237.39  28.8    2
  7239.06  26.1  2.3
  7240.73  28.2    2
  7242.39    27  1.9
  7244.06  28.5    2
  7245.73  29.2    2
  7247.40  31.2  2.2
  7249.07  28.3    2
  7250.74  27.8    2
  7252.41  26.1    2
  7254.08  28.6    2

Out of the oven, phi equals 7103.66 angstrom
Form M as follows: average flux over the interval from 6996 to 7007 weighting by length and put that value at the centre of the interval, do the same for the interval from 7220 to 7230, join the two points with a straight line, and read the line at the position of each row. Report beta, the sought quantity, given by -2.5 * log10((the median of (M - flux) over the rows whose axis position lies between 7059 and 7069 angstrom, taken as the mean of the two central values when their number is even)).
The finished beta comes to -0.75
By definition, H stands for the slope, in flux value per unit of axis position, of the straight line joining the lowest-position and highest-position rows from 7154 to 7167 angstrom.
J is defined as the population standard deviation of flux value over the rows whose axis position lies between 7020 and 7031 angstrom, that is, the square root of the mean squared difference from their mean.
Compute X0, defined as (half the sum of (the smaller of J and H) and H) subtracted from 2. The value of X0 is 1.5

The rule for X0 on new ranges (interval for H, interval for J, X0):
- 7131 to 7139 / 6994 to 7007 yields 1.5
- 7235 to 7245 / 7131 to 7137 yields 2.1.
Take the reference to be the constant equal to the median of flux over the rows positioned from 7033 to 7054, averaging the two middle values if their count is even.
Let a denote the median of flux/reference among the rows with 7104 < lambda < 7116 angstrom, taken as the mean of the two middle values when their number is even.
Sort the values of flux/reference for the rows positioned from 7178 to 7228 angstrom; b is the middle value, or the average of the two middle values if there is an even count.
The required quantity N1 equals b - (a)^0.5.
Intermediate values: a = 0.913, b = 0.896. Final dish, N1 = -0.060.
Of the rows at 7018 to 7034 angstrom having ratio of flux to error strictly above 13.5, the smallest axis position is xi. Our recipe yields 7020.73 angstrom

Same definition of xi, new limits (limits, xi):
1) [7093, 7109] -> 7102.02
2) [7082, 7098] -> 7090.59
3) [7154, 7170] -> 7154.55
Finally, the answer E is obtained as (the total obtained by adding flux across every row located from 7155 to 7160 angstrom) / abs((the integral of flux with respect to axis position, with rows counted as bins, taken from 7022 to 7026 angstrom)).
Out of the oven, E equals 0.72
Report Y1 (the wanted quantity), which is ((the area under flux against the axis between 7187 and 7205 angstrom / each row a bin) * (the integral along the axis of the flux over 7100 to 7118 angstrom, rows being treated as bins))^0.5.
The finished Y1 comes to 500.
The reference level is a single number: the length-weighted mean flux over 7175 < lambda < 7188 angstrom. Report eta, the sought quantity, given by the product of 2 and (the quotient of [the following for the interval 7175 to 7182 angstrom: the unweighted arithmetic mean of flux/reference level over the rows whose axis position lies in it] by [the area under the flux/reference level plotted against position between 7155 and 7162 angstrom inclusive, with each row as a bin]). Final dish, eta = 0.27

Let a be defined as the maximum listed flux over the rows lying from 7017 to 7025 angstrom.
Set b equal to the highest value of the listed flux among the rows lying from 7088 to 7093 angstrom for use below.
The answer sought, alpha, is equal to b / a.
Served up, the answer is 0.87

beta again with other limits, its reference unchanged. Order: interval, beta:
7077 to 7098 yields -0.98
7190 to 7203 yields -0.70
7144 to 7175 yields -0.95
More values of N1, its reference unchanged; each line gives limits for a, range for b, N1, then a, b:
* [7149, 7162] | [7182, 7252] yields -0.021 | 0.859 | 0.905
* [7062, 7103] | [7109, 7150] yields -0.096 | 0.888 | 0.846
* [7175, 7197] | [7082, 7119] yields -0.065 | 0.907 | 0.888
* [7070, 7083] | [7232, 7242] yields -0.031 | 0.893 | 0.913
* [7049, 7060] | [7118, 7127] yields -0.082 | 0.962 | 0.899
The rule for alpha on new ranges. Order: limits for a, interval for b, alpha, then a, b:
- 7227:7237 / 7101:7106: 1.02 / 31.1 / 31.7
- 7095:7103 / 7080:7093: 1.01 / 29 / 29.4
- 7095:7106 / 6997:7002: 0.98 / 31.7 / 31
